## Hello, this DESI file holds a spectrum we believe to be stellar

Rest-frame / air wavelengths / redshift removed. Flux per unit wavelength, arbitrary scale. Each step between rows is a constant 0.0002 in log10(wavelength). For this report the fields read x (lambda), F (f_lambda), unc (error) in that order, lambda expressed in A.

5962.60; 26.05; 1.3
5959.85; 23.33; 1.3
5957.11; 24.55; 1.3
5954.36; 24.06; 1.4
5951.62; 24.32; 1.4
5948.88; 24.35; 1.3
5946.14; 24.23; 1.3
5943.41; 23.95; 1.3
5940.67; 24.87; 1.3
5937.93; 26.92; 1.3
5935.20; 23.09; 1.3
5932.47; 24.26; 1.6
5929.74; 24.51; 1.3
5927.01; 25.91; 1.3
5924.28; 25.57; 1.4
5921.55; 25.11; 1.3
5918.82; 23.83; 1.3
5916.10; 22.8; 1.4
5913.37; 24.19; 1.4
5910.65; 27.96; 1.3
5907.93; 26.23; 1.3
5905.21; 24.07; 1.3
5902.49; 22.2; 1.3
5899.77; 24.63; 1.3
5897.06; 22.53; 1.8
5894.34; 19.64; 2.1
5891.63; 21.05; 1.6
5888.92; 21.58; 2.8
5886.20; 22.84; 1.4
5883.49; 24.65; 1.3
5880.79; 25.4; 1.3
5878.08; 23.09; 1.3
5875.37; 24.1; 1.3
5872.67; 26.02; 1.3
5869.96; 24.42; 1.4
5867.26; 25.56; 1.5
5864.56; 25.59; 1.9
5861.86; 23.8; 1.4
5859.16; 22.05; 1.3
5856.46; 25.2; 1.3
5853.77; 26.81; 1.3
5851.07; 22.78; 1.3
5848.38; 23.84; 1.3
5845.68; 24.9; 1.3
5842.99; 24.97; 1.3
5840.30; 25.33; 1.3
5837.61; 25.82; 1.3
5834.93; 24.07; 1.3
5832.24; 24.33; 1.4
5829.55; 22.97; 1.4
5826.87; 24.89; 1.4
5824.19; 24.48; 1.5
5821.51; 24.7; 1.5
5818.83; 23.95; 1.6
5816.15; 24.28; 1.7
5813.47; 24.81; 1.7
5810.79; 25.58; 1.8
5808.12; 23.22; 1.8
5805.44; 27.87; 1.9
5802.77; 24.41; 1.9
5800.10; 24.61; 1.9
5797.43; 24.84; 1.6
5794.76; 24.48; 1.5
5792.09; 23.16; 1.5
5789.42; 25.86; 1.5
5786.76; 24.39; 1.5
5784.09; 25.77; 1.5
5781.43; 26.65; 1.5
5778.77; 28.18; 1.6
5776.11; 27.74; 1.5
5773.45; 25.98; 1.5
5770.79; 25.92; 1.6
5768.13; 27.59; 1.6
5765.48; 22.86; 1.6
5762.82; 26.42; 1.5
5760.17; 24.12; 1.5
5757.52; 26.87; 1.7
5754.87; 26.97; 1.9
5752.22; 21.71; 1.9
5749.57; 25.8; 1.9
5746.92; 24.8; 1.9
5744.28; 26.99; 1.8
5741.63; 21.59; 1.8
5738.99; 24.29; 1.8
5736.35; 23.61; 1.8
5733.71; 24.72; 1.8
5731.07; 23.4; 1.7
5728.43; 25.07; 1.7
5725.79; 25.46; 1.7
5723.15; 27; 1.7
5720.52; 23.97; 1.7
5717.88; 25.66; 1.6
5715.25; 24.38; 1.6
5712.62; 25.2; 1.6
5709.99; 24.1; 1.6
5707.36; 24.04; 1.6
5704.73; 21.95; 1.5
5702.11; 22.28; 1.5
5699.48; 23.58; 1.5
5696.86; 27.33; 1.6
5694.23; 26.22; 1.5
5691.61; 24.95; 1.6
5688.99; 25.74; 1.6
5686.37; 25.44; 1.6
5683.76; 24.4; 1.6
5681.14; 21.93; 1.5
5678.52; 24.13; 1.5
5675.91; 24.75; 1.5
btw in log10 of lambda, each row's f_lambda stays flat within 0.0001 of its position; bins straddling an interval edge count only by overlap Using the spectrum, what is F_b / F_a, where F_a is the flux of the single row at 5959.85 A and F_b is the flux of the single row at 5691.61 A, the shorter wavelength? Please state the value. 1.07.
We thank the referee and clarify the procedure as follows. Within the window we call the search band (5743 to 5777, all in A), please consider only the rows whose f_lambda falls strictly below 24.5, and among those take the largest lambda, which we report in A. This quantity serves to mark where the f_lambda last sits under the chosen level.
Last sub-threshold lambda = 5765.48 A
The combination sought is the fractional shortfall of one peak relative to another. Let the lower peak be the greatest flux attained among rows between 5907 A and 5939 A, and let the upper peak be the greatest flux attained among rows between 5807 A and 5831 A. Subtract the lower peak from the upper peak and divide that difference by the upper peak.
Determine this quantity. -0.09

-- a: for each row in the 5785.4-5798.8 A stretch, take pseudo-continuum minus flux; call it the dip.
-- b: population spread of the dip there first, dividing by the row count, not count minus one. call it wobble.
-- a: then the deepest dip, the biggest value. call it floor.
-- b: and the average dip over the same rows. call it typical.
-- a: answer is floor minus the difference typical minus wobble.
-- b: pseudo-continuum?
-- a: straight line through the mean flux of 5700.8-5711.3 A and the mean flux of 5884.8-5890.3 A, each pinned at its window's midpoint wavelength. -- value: 2.3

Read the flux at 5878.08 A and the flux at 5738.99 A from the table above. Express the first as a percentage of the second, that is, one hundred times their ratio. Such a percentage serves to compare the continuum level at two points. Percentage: 95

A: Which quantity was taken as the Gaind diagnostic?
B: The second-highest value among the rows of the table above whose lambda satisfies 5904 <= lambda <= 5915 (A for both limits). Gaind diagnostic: 26.23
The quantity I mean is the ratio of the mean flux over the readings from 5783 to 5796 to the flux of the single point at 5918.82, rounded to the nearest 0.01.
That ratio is 1.04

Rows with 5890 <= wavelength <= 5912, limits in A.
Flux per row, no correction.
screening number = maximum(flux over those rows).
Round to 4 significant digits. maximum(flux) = 27.96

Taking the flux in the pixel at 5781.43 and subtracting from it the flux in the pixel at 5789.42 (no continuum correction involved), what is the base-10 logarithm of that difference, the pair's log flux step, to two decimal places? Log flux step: -0.10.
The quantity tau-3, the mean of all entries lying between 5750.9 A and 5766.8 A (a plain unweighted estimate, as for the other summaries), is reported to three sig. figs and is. 24.8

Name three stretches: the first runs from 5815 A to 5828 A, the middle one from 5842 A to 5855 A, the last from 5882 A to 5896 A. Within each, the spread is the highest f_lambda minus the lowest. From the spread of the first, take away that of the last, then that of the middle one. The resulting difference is -8.1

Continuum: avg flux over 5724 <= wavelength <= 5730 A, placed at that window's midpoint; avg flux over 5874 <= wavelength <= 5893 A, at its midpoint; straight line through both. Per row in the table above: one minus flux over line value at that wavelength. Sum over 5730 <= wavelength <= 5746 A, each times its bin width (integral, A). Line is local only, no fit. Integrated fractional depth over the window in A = 0.6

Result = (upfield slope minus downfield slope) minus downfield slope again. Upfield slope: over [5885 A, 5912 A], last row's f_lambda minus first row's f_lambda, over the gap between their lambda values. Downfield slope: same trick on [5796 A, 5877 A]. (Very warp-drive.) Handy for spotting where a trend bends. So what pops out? 0.23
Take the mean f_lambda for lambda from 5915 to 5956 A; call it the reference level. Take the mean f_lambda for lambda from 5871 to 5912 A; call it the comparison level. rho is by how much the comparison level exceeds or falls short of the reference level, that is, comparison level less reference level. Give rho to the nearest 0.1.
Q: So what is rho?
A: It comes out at -0.8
